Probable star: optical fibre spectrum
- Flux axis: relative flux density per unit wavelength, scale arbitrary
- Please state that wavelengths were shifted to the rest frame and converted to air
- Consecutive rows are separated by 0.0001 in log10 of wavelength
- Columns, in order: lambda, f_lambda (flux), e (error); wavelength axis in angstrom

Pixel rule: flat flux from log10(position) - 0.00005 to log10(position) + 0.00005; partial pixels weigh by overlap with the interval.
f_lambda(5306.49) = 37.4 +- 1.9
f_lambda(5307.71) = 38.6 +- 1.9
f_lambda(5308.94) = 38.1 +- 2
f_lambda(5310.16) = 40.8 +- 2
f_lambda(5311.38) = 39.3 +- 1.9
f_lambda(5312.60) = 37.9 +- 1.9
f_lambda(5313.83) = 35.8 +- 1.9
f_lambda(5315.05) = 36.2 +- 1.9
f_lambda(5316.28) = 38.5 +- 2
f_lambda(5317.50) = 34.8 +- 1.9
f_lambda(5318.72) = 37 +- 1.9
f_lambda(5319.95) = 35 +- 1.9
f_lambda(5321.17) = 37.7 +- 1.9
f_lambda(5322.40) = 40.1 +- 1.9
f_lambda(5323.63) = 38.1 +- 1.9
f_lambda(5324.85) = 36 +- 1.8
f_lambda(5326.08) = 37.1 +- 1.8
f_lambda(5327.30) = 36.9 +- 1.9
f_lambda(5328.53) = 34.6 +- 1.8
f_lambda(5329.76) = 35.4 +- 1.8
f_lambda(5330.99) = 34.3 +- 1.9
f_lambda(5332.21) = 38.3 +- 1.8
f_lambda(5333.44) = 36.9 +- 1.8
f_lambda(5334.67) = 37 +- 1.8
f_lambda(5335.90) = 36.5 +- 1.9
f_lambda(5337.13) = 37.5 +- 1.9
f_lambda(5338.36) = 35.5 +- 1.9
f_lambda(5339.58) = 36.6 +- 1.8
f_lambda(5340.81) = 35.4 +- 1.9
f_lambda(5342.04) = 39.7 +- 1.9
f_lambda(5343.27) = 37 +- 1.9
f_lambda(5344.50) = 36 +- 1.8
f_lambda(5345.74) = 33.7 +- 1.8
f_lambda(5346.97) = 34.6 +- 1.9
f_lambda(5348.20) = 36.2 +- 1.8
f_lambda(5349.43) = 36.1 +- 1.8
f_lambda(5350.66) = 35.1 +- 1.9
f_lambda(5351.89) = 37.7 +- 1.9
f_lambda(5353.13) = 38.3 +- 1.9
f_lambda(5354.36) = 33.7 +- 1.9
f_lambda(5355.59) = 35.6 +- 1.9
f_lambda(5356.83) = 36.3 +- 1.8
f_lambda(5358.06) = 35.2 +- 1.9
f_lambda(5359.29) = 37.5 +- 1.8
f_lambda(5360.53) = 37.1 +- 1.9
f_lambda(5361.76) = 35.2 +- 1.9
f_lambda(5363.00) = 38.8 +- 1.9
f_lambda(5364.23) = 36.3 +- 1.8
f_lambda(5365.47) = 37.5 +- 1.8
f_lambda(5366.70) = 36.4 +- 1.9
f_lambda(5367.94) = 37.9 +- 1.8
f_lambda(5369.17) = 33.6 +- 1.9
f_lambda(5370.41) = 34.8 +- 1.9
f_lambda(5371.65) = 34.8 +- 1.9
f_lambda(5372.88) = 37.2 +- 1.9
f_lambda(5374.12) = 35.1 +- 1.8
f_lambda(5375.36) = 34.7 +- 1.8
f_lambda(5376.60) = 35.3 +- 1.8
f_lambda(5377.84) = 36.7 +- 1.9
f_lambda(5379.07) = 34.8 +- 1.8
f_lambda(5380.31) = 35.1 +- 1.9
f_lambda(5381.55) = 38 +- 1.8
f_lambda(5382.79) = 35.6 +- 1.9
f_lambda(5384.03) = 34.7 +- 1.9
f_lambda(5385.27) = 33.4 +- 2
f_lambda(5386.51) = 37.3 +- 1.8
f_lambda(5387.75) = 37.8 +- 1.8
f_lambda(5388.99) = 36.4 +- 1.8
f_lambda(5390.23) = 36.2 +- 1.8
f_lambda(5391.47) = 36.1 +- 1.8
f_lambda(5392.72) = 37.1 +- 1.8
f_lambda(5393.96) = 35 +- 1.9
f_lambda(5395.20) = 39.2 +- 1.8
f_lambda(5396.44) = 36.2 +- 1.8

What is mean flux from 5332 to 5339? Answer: 36.9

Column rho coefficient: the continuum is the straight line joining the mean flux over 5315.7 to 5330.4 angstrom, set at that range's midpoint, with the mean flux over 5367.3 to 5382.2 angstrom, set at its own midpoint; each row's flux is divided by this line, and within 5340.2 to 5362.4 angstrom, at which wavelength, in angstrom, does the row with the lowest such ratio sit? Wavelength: 5345.74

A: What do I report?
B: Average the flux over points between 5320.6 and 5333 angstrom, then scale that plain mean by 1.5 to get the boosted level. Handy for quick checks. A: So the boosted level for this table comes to 55.3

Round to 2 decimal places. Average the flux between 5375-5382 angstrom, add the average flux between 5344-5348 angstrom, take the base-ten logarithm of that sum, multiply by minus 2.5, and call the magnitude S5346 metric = -4.62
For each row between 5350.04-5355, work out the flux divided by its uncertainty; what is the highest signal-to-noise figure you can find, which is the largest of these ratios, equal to 20.16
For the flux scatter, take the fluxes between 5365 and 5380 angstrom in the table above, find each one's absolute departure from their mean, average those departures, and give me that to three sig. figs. 1.17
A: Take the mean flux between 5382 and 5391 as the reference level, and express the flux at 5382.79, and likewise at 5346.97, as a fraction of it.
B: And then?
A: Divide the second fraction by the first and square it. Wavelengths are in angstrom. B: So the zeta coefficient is 0.94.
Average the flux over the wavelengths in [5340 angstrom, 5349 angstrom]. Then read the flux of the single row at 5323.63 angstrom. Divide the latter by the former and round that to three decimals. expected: 1.056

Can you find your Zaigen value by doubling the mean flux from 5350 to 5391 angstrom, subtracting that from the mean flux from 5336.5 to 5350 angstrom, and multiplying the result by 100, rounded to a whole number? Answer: -3592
